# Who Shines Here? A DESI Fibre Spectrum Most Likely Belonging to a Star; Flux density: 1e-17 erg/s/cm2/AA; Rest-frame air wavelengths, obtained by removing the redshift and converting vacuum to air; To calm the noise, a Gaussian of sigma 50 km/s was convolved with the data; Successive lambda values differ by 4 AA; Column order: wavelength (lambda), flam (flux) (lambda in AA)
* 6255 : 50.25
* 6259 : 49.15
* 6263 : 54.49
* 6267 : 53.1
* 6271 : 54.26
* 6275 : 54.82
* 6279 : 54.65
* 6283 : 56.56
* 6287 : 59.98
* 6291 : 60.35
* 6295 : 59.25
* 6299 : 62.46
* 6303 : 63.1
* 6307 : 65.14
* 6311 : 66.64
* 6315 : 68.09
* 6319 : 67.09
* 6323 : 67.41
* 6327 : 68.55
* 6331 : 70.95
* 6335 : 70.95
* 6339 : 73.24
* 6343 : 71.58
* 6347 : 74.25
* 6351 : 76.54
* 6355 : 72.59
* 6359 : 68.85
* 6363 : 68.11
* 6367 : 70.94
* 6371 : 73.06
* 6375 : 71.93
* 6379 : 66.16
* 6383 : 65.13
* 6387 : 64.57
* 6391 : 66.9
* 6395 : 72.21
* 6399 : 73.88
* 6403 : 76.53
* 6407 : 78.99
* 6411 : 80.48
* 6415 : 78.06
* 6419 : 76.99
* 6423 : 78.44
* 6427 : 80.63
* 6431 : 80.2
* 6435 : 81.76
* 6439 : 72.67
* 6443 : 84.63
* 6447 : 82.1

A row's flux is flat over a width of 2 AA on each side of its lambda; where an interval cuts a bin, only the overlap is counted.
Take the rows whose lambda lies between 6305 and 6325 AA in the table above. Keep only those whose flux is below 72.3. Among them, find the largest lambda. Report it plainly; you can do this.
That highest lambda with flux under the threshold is 6323 AA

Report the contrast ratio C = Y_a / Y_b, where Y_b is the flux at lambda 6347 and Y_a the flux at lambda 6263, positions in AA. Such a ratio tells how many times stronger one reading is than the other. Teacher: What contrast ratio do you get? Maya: 0.73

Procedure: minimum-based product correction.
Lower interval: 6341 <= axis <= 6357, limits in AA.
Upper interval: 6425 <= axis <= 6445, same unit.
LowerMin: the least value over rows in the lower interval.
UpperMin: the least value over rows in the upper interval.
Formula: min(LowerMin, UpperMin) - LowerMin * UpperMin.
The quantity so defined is -5130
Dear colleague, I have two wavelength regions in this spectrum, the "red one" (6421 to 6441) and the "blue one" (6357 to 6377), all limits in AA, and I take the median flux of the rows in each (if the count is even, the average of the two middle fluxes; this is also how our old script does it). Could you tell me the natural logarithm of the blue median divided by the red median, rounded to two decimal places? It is -0.12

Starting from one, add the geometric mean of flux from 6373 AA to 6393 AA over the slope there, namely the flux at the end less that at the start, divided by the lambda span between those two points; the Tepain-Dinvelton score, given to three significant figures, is -212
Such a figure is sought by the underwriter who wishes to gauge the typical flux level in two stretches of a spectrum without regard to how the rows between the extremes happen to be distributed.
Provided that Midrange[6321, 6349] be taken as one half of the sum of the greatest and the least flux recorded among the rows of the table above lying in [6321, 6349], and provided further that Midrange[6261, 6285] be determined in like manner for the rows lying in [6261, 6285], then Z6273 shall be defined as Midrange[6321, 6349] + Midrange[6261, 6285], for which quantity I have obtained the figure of 126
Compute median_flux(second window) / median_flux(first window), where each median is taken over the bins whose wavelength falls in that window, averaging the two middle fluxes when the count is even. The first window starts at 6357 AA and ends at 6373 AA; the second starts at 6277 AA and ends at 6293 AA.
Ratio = 0.83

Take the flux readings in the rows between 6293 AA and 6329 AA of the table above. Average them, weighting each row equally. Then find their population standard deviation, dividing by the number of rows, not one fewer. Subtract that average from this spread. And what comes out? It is -62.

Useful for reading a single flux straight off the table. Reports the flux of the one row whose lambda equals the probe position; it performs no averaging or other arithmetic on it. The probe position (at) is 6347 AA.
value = 74.25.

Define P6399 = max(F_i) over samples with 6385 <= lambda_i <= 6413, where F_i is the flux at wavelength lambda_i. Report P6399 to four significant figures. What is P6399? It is 80.48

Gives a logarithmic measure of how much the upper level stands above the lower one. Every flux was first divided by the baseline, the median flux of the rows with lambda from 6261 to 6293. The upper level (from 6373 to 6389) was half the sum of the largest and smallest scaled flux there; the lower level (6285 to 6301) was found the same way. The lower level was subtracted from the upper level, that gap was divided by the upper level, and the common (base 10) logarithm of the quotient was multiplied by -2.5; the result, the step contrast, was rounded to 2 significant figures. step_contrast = 2.4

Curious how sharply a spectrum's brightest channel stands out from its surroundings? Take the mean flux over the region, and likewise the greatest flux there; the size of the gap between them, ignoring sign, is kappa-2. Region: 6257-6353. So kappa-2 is 13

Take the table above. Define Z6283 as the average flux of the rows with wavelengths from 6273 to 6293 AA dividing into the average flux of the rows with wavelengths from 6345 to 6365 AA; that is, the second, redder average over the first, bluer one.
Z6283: 1.26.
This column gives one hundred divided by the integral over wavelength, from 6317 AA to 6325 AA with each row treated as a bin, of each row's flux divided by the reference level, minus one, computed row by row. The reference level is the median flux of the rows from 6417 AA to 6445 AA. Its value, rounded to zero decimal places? -77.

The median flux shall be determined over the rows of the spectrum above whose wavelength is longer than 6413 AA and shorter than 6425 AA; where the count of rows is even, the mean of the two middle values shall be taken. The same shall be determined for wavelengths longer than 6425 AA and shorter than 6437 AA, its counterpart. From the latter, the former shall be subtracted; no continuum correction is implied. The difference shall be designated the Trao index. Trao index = 2.6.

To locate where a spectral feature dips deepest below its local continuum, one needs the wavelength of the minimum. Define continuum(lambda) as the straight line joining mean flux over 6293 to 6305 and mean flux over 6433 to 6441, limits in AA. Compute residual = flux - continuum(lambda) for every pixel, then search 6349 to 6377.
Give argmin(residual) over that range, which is 6363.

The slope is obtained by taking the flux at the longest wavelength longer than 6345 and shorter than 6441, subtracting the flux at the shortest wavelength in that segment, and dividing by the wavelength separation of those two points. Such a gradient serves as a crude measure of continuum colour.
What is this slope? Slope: -0.02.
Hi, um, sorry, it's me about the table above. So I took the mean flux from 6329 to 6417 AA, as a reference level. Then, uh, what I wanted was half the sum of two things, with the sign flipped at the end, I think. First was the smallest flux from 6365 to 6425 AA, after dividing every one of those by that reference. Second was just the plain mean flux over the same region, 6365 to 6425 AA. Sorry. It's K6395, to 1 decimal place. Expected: -36.9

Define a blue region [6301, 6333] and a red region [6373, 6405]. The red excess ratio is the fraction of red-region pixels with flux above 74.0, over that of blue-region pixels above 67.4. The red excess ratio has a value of 0.25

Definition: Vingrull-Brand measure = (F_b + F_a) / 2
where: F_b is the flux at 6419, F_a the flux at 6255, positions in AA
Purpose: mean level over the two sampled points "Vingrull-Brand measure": 64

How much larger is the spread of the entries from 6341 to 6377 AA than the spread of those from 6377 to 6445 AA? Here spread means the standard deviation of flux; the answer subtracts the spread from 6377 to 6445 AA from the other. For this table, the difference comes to -4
